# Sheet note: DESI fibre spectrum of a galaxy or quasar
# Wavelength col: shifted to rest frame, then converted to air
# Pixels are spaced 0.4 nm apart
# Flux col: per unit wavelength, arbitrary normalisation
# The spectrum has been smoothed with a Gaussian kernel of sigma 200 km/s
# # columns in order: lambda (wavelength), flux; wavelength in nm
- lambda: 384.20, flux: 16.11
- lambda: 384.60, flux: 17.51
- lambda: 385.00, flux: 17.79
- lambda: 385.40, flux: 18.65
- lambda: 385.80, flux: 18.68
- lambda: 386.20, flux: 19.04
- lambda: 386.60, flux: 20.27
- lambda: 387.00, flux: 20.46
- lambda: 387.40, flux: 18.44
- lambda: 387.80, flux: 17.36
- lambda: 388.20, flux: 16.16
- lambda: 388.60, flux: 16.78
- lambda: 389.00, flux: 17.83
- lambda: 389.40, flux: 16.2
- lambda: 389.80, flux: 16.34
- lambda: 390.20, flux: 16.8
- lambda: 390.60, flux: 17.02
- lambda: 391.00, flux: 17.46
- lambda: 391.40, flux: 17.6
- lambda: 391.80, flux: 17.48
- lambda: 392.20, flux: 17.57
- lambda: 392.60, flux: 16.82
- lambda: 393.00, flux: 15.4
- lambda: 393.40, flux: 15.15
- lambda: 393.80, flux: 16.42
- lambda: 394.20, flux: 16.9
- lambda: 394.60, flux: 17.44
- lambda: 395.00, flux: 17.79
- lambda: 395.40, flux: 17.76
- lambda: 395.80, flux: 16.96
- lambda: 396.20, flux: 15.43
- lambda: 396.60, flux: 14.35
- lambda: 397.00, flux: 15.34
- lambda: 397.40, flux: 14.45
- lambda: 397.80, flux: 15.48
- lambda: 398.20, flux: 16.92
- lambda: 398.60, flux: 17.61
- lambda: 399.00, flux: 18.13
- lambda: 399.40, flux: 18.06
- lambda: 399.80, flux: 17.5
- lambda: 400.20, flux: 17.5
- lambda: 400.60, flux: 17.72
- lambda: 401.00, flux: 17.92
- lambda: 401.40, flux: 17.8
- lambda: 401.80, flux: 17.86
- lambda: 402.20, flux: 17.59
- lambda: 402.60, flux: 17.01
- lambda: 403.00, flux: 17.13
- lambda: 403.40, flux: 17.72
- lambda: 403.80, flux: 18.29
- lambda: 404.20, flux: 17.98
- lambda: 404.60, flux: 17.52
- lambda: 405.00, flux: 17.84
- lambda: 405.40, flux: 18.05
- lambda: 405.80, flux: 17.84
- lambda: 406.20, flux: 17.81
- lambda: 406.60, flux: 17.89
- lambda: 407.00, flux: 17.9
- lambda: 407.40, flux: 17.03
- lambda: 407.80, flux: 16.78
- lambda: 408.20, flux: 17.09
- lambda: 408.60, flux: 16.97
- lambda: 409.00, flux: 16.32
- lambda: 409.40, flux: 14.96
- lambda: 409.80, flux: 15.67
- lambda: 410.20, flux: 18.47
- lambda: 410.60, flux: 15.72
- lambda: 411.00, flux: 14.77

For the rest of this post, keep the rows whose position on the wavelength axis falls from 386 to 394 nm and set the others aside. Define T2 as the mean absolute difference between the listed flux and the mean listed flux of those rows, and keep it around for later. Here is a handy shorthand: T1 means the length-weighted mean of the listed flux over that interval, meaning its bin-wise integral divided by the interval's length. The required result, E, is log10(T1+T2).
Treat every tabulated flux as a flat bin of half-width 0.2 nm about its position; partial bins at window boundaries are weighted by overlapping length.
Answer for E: 1.26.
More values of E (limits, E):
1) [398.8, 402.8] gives 1.25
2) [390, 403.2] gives 1.25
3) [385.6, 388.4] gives 1.30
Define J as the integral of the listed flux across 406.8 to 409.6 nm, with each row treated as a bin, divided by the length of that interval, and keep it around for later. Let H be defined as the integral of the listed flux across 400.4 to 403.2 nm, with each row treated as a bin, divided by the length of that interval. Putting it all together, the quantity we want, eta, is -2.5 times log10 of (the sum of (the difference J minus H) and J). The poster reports -3.00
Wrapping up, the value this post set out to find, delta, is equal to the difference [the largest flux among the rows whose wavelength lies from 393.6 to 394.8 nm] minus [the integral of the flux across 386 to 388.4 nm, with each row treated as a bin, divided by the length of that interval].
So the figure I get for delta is -1.2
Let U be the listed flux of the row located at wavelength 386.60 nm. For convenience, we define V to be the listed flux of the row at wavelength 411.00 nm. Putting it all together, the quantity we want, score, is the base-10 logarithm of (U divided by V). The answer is 0.137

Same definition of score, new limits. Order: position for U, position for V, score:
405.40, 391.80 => 0.014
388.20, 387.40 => -0.057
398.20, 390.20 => 0.003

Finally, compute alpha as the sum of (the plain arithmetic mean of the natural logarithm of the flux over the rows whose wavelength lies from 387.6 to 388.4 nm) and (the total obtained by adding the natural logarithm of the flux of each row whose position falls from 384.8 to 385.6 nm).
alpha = 8.62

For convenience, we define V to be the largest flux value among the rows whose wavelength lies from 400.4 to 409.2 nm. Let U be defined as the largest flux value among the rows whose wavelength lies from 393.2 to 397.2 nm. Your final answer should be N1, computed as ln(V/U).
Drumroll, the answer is 0.028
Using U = 17.79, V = 18.29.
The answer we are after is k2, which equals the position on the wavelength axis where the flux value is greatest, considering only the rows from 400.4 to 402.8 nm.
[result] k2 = 401.00 nm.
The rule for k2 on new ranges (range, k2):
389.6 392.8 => 391.40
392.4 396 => 395.00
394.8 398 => 395.00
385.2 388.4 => 387.00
